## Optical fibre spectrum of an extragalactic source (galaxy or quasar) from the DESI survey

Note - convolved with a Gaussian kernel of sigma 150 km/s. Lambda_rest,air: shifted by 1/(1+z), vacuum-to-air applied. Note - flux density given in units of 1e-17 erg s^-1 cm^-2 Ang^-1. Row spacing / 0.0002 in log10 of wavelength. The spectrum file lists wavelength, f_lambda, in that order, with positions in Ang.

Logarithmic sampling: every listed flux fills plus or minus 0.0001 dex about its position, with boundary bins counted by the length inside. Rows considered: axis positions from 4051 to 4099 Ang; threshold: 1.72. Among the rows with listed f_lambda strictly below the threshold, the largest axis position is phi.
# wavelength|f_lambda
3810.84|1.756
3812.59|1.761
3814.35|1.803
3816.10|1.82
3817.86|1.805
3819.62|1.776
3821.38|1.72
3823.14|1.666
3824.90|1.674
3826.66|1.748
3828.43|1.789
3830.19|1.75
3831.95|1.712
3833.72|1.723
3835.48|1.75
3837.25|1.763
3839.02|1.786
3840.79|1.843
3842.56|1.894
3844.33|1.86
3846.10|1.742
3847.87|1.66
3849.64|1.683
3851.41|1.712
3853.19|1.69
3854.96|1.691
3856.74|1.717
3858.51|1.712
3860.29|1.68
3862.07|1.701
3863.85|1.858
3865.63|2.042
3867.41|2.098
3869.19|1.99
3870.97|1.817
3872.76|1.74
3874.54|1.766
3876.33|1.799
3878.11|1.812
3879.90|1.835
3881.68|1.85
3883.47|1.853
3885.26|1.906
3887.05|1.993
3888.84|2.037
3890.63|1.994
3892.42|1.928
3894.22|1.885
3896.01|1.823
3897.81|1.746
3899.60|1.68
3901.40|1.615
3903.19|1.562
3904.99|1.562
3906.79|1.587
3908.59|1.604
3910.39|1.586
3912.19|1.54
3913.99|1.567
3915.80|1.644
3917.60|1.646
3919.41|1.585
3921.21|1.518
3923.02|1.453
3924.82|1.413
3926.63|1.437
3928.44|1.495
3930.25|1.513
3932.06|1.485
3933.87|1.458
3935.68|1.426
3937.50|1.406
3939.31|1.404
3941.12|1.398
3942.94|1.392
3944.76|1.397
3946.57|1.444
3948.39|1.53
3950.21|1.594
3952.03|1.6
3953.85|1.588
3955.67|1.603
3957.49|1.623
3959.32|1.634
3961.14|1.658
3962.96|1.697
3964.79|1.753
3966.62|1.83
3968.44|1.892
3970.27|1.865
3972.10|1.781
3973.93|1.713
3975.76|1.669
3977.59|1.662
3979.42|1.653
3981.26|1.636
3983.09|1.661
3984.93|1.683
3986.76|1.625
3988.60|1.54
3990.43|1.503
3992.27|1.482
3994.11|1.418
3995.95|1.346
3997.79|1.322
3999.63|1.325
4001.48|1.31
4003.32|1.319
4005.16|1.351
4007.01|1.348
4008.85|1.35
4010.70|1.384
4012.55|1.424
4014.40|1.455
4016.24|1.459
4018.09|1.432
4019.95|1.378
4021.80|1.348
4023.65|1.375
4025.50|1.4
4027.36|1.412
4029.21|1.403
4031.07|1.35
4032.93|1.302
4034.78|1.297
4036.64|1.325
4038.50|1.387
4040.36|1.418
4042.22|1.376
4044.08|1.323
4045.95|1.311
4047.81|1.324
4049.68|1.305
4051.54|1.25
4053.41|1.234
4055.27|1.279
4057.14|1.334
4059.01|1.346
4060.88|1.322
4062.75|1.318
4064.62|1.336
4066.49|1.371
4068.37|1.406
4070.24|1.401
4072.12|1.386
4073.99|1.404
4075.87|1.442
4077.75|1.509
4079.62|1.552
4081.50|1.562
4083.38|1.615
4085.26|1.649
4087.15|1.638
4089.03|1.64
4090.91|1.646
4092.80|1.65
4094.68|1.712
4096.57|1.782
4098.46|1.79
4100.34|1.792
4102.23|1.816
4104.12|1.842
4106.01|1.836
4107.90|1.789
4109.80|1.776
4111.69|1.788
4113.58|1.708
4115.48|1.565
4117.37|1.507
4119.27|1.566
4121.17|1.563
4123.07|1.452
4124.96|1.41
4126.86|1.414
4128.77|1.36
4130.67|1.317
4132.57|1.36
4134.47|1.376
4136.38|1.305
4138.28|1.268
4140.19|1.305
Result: 4094.68 Ang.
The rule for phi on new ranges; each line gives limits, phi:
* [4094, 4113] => 4094.68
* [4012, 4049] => 4047.81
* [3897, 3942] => 3941.12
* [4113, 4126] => 4124.96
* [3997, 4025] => 4023.65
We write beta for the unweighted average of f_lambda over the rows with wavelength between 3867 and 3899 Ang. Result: 1.88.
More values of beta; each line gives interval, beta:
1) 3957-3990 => 1.70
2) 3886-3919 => 1.72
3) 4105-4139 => 1.52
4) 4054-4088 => 1.44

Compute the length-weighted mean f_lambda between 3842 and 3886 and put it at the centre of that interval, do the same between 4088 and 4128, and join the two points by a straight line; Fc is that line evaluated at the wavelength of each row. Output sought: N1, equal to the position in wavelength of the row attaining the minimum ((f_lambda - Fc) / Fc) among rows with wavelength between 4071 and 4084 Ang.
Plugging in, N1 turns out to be 4072.12 Ang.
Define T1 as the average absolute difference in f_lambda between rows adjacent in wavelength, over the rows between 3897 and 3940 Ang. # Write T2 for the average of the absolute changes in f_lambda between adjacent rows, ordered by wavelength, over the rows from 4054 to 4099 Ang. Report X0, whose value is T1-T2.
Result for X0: 0.009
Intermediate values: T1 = 0.036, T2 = 0.027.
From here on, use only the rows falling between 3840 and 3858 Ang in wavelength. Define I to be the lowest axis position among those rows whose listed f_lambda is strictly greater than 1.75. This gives 3840.79 Ang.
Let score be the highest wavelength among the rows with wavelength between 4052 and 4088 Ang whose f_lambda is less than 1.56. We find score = 4079.62 Ang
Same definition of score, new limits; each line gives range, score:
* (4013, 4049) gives 4047.81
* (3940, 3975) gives 3948.39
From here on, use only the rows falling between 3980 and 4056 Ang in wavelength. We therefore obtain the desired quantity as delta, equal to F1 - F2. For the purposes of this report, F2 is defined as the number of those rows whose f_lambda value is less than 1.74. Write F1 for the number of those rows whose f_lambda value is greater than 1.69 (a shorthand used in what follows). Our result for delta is -41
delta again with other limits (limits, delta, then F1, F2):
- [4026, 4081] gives -29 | 0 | 29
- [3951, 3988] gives -8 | 7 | 15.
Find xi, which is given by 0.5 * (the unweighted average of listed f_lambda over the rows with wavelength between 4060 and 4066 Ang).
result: 0.66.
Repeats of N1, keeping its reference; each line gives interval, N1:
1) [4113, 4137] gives 4136.38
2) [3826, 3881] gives 3847.87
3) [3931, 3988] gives 3942.94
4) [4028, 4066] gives 4053.41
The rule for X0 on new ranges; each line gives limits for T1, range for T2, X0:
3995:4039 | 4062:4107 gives -0.001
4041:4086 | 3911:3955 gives -0.004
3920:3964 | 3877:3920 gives -0.014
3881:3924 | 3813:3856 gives 0.009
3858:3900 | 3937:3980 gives 0.030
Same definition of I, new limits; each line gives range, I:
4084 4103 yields 4096.57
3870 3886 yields 3870.97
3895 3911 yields 3896.01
